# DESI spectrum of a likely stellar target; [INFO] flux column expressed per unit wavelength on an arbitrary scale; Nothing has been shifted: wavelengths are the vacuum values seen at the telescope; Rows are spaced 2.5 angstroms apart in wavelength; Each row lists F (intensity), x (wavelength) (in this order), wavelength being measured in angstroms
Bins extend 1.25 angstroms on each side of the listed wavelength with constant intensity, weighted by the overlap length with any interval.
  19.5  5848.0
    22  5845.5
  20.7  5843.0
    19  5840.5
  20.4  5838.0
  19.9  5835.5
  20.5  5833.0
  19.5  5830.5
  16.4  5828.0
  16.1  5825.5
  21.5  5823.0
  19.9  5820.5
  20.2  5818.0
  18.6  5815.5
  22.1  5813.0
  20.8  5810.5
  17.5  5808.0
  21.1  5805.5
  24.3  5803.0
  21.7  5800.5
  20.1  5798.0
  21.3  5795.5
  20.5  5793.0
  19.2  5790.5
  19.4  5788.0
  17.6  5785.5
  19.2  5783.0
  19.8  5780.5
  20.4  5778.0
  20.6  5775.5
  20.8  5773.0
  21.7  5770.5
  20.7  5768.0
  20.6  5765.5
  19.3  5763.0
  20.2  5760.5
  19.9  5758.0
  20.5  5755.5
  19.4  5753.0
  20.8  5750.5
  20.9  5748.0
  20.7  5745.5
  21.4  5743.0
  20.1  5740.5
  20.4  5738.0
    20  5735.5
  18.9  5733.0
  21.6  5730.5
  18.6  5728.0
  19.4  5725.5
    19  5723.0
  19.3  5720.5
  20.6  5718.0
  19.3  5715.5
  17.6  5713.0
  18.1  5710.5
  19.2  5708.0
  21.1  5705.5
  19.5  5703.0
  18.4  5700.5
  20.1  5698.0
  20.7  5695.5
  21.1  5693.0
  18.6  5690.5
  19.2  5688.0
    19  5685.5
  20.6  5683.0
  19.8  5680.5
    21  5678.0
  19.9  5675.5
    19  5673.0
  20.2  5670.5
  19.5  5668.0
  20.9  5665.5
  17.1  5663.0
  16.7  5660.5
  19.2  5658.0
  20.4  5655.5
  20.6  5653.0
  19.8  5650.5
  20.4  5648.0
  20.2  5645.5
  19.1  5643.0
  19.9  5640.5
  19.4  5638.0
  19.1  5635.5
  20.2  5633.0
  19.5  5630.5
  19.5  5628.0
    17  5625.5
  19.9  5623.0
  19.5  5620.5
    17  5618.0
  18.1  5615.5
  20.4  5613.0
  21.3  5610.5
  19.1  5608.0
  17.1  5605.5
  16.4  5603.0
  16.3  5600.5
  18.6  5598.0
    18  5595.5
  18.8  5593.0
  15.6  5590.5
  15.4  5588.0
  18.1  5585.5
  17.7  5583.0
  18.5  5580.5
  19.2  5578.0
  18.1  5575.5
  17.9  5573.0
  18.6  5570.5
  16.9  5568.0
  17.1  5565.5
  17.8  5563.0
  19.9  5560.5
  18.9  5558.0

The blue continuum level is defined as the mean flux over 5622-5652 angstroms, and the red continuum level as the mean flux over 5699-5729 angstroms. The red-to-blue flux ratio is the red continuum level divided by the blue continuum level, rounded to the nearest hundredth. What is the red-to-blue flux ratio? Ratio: 0.98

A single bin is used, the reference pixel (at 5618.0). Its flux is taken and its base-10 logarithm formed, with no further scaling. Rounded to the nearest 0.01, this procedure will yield 1.23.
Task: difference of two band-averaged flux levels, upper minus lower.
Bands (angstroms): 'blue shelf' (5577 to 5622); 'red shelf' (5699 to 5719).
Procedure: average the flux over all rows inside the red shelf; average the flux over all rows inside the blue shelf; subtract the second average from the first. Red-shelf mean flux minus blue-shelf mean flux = 1.2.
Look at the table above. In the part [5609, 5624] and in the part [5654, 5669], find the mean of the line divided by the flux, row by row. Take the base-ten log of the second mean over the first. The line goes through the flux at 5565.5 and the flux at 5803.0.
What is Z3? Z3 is 0.04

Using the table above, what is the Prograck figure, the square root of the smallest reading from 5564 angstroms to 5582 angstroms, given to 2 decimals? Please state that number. 4.11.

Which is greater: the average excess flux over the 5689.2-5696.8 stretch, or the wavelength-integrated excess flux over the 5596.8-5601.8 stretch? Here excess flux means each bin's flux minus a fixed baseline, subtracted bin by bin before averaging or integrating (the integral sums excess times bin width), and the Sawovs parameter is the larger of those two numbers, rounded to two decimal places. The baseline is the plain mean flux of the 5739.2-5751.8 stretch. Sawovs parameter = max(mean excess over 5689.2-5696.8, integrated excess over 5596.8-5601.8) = -0.65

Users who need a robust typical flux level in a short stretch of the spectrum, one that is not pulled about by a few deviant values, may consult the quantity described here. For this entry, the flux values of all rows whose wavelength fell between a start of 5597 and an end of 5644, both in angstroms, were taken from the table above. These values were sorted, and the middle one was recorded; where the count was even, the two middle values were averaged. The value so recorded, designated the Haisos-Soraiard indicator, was 19.1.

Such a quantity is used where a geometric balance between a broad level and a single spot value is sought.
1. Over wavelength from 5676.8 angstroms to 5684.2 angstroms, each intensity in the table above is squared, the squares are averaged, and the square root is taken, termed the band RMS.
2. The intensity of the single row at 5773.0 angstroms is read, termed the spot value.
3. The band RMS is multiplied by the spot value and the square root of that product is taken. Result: 20.6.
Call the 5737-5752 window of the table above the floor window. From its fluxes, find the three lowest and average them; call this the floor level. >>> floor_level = 20.4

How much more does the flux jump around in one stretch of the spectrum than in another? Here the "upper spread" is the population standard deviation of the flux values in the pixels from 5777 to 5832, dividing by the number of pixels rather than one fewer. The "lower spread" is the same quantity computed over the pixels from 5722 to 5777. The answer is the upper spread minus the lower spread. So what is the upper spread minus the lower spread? 1.0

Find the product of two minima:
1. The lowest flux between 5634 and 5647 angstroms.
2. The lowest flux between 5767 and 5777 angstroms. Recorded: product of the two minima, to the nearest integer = 393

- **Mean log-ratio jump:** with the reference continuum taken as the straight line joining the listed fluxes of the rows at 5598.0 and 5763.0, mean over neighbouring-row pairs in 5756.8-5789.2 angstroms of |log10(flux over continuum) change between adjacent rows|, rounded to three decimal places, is 0.018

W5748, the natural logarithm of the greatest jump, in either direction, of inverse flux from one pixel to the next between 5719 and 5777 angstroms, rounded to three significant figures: -4.90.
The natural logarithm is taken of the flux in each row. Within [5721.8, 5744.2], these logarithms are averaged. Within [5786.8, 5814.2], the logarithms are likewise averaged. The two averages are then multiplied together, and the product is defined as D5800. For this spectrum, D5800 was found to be 9.06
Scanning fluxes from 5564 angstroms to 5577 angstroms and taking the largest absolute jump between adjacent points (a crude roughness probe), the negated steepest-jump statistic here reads -1.7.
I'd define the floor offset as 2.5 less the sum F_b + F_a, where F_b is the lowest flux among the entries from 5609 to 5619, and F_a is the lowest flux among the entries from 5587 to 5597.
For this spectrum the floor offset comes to -29.9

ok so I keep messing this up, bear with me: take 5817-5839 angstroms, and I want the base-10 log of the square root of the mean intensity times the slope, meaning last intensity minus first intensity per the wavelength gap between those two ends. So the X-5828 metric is -0.4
